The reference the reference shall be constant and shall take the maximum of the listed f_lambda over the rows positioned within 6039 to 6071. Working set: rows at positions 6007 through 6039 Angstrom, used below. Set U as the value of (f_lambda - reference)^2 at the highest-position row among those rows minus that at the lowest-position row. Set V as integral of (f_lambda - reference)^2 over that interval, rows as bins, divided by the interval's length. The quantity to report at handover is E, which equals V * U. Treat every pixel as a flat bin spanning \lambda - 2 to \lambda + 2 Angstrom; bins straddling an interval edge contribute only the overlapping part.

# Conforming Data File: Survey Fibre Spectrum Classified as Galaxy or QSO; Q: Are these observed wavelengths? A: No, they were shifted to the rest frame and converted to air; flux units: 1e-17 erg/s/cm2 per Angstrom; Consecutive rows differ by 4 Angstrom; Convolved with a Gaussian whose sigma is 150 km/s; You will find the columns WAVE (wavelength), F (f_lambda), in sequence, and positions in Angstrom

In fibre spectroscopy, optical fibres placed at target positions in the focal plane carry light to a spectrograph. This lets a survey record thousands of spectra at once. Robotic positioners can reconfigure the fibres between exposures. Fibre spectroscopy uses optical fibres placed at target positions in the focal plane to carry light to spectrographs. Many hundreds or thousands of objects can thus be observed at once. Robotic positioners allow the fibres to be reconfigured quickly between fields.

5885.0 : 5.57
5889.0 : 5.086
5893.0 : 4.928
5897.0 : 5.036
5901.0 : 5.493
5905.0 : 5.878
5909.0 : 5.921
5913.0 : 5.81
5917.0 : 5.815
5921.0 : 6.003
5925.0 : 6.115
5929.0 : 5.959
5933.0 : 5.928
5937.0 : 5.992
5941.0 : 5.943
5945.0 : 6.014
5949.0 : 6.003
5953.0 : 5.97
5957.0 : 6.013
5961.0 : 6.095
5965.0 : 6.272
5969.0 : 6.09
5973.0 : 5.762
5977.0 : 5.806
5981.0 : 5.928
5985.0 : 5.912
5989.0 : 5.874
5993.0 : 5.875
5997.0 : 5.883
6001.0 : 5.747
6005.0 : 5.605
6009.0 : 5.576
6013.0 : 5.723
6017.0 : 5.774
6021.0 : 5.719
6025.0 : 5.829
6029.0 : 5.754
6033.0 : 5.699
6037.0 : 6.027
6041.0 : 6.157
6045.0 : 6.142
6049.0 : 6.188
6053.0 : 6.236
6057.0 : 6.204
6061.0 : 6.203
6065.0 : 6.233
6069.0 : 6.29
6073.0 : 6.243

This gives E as -0.129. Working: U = -0.44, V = 0.29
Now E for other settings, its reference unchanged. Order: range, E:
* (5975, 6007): 0.052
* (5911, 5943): -0.014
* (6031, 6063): -0.021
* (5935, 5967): -0.006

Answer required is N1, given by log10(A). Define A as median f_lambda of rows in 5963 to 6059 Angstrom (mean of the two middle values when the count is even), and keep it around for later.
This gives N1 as 0.769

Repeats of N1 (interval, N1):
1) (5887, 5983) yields 0.773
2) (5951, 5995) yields 0.773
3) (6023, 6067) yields 0.789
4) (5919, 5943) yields 0.776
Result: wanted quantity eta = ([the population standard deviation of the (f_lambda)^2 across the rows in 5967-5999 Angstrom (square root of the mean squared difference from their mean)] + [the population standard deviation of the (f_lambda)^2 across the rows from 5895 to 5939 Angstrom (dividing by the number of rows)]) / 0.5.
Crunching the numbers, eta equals 8.6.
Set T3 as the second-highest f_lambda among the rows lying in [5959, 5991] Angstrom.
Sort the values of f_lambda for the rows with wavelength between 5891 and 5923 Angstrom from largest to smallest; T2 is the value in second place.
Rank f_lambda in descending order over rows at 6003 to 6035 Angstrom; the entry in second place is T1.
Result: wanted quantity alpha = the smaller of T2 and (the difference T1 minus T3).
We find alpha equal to -0.32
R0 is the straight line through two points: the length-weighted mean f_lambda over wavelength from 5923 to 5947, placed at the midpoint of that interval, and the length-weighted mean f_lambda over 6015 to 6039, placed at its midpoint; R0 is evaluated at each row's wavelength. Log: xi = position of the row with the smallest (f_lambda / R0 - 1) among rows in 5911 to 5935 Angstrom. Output 5913.0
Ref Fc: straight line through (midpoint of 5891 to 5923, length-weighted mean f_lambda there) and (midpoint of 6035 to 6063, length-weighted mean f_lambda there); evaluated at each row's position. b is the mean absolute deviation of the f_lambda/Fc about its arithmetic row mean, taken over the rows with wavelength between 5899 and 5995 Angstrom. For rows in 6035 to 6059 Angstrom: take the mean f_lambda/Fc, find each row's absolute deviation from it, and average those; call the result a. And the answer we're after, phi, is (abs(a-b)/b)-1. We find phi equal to -0.24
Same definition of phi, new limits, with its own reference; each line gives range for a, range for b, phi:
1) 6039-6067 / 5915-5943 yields -0.23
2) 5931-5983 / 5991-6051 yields -0.80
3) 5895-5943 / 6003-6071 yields -0.99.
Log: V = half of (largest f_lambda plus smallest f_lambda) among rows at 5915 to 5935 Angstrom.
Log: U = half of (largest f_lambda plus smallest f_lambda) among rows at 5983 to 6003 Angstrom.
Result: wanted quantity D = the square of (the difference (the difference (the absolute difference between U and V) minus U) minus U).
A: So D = 133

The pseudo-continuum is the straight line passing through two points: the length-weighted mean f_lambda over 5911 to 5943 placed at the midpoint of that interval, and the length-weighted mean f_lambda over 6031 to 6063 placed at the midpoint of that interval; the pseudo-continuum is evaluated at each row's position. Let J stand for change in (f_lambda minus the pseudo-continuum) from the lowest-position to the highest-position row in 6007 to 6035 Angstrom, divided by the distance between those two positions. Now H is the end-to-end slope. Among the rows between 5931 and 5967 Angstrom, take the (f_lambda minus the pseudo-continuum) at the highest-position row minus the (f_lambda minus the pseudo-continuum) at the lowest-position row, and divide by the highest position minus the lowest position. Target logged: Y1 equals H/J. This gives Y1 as 2.5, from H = 0.009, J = 0.004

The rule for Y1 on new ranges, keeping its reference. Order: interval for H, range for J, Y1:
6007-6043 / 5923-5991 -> -3.3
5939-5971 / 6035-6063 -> 0.7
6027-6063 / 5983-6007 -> -0.8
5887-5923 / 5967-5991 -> -2.2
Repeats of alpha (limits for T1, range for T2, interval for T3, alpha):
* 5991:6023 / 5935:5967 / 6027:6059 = -0.33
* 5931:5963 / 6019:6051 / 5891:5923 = 0.09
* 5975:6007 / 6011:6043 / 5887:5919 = 0.03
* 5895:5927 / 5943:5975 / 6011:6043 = -0.02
